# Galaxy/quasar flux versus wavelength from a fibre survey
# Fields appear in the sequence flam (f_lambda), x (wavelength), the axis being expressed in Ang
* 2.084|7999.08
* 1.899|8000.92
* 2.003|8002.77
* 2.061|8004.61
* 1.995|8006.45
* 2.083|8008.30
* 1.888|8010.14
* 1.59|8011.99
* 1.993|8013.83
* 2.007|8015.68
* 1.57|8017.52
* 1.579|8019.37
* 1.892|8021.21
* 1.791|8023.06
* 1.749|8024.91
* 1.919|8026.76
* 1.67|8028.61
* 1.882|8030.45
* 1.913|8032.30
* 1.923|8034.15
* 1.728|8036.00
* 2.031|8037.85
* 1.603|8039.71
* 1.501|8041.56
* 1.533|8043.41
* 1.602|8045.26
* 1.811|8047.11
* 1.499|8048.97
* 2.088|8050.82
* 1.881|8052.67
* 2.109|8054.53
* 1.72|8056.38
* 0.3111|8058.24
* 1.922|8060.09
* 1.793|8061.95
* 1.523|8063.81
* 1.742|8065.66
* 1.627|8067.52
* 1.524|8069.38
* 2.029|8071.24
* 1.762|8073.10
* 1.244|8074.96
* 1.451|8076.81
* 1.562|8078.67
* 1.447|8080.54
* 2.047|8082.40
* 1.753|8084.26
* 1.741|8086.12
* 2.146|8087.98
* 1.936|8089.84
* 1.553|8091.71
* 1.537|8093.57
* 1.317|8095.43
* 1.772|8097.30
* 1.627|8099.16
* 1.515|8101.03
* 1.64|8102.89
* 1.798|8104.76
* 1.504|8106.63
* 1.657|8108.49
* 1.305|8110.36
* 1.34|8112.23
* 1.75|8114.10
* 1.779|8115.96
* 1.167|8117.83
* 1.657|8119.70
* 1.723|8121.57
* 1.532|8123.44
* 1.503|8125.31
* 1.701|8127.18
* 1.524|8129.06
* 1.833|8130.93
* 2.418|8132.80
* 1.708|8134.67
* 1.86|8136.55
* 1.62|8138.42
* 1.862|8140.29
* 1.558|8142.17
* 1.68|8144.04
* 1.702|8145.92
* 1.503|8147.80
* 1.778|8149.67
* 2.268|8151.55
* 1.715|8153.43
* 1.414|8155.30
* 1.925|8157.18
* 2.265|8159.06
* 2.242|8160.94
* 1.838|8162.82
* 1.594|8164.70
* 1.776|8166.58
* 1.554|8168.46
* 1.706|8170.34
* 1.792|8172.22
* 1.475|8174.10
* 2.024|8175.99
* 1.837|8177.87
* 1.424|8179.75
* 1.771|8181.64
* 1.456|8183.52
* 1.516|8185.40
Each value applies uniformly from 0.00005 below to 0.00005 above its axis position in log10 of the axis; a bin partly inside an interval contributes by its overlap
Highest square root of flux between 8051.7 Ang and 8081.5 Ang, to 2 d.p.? 1.45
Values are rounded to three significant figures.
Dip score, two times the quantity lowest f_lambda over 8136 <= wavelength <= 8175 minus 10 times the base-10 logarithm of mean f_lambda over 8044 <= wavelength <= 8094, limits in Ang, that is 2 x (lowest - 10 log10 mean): -1.68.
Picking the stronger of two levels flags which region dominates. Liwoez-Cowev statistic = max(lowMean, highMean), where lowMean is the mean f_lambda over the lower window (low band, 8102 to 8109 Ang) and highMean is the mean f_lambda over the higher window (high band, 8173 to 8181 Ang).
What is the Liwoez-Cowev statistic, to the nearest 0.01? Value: 1.69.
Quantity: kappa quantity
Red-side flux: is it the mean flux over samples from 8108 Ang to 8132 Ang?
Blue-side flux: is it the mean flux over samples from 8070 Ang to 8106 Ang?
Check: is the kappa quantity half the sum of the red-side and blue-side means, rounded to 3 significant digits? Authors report 1.63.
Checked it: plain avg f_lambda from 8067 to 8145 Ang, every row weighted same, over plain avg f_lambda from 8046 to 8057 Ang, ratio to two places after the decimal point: 0.90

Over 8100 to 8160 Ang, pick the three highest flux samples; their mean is 2.3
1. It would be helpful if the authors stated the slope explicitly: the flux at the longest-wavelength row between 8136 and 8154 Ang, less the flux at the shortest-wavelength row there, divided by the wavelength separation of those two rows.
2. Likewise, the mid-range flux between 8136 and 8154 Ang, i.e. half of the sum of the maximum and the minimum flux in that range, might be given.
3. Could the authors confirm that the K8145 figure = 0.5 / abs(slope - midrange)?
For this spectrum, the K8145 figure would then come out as 0.264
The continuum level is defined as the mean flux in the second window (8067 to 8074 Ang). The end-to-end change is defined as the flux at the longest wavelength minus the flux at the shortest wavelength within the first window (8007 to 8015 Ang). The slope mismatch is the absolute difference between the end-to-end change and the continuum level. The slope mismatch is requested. 1.8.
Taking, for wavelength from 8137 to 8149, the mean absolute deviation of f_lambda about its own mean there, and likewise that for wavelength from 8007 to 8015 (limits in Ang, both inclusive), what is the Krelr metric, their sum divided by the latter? 1.6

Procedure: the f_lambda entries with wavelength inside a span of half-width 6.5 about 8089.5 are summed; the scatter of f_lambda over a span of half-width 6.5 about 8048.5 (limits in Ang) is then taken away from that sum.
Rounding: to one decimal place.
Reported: 11.7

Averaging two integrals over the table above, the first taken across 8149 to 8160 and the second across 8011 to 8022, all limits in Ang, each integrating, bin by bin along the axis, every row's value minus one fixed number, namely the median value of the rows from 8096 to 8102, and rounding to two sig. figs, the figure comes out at 2.3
